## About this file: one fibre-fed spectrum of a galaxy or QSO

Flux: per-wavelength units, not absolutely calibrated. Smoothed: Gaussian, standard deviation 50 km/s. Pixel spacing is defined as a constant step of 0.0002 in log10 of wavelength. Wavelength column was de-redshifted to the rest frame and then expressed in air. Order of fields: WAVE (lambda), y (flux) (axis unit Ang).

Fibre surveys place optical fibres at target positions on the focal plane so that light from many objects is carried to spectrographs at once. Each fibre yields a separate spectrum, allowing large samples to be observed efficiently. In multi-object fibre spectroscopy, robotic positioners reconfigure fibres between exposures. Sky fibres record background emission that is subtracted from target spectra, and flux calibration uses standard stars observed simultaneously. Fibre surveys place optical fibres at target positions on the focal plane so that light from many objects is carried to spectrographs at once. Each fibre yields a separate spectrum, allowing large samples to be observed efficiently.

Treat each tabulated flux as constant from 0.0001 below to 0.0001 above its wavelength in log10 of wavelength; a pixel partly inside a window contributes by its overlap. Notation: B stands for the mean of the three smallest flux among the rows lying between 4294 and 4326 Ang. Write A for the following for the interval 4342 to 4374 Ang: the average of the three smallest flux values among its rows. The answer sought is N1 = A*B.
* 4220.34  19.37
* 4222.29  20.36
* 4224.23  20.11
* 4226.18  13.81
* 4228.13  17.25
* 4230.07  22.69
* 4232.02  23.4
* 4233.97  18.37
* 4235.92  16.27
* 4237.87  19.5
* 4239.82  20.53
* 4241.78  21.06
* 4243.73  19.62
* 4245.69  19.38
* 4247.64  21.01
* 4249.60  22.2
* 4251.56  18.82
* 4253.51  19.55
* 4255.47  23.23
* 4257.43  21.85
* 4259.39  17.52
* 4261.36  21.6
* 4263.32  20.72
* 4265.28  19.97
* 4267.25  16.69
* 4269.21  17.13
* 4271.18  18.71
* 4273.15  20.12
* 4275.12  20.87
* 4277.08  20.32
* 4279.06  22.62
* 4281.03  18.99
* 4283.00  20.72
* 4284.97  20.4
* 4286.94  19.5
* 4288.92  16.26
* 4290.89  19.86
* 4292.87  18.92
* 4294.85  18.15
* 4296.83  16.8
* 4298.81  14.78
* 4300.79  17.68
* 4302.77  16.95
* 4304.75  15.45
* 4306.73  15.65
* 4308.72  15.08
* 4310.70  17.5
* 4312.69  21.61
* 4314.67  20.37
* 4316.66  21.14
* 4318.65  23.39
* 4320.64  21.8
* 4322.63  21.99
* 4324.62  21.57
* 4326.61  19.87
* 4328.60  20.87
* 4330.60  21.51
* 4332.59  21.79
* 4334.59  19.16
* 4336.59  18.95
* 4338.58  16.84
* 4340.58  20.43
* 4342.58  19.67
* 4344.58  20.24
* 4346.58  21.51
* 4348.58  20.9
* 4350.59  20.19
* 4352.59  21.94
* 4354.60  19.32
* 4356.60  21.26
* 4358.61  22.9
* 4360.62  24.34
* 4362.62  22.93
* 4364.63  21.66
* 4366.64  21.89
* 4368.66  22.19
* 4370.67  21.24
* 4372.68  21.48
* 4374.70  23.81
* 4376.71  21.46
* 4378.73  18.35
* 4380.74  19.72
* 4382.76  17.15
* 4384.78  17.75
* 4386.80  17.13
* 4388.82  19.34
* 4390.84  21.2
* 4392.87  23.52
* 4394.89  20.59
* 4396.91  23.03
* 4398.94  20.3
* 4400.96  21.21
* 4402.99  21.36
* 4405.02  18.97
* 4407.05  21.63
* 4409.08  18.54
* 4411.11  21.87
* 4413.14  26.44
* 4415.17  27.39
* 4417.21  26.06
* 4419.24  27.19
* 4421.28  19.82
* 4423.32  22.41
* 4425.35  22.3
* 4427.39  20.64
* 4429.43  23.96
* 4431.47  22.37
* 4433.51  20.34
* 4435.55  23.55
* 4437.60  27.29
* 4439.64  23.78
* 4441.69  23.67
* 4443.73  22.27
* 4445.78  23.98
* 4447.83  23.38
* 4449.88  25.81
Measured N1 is 298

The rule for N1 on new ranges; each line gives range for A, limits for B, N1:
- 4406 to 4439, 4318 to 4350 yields 358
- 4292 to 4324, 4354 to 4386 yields 268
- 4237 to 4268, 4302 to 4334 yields 272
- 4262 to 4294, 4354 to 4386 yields 296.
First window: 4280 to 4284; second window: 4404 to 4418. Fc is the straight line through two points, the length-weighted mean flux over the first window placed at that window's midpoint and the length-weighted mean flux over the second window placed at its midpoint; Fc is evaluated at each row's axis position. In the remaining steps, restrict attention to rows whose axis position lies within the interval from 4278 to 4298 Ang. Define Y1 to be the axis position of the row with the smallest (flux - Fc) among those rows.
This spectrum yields 4288.92 Ang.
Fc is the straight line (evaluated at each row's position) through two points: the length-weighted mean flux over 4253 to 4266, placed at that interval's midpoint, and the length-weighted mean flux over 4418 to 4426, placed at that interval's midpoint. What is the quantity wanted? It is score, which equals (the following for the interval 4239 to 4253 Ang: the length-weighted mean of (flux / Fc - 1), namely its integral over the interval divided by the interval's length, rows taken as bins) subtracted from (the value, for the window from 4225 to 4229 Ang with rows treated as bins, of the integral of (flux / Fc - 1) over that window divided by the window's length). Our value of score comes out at -0.21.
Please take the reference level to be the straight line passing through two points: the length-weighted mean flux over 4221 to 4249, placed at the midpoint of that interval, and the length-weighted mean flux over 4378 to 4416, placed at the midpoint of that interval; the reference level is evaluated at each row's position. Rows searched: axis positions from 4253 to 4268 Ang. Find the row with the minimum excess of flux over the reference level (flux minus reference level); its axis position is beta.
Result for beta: 4267.25 Ang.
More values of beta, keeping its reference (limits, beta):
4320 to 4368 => 4338.58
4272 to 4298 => 4288.92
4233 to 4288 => 4235.92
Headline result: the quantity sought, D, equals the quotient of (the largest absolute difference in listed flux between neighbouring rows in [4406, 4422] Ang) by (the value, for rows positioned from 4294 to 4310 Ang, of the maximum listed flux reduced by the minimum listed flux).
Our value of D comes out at 2.2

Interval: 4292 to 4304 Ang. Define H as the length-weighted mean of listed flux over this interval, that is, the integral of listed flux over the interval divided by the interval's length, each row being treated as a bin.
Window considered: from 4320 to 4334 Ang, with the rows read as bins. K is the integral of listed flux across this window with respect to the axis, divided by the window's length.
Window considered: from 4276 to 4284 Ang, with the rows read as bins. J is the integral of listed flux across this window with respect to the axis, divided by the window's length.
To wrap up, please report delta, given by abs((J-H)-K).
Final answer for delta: 17.7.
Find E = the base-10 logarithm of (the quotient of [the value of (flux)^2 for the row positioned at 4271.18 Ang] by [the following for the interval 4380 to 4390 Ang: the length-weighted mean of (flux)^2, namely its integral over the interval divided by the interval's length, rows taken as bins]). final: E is 0.02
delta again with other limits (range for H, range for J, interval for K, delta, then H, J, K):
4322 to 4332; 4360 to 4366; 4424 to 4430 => 20.5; 21.2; 22.9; 22.2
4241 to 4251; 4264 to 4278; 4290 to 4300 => 19.1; 20.6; 19.2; 17.7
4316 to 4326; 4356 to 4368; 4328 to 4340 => 19.2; 21.9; 22.5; 19.8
